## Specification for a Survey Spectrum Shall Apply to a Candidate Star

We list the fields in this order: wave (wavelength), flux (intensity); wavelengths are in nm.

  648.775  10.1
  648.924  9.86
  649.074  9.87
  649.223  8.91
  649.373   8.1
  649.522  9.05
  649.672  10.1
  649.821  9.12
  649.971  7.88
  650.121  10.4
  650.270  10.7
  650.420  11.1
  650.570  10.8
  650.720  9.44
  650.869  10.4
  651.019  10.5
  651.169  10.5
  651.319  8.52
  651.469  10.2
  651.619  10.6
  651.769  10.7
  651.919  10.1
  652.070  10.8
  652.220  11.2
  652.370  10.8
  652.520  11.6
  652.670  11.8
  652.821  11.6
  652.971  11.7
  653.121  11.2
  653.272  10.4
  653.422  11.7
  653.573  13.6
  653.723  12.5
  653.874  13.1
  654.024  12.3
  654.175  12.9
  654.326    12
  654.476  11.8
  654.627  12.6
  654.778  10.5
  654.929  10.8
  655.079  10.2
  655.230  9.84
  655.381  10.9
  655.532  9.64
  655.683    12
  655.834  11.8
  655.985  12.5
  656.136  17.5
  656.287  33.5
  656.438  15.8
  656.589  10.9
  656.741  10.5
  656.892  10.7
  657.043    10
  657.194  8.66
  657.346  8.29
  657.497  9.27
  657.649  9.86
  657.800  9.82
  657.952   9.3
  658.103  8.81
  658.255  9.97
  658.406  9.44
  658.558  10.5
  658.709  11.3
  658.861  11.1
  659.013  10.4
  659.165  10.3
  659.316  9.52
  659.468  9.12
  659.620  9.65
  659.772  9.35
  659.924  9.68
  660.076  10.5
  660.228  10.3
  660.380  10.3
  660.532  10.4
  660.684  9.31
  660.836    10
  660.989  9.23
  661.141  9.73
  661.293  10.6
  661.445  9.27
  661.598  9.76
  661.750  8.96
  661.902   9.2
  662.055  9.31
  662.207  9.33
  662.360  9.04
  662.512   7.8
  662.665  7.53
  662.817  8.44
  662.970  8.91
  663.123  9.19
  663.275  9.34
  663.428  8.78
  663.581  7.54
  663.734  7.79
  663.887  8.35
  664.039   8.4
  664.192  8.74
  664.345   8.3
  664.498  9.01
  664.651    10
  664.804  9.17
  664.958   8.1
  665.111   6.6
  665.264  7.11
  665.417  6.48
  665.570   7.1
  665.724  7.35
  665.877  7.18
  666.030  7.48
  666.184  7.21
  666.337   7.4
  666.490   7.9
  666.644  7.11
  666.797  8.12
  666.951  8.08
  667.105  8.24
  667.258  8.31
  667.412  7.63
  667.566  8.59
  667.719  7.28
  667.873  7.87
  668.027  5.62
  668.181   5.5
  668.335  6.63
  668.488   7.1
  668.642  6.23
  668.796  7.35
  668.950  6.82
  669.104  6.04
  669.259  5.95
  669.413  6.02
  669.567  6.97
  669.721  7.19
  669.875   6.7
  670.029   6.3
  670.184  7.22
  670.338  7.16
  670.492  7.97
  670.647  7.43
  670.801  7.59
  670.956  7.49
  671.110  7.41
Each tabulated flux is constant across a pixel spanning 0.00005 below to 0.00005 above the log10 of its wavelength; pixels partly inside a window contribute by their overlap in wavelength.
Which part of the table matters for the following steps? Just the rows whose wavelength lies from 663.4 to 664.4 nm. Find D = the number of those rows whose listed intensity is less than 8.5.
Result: 5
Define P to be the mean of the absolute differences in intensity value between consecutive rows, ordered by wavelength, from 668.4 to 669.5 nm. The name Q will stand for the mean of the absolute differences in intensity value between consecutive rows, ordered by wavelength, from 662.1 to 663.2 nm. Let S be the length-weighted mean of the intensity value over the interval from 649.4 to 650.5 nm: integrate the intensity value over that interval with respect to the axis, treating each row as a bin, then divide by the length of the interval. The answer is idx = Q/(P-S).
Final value -0.06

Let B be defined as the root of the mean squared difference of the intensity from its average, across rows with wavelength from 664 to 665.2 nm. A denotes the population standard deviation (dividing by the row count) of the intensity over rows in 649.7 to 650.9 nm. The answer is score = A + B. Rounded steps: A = 1.01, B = 0.92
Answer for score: 1.94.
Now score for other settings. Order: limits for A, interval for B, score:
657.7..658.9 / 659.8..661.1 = 1.29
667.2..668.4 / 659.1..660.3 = 1.56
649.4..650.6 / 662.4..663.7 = 1.72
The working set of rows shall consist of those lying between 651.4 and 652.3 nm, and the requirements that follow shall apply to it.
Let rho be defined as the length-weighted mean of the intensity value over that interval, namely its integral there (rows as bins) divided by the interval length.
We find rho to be 10.6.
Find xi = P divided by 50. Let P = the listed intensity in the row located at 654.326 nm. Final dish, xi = 0.240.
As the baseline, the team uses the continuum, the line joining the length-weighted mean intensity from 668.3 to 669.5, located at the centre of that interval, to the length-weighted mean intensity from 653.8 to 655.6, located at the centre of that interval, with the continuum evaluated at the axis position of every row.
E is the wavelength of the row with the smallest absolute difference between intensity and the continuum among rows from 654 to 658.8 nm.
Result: 656.892 nm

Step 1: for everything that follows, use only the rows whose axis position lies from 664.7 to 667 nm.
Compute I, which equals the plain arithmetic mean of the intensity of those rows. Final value 7.5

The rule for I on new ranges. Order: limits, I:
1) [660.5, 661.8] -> 9.7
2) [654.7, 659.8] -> 11.2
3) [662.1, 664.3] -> 8.5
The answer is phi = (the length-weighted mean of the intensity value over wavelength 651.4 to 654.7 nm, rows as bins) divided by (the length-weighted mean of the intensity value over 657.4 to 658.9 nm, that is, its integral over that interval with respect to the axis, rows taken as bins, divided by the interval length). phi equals 1.2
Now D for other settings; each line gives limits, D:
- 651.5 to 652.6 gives 0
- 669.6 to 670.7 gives 7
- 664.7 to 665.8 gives 6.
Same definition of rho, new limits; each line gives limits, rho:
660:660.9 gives 10.1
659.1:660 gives 9.6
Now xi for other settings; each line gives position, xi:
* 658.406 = 0.189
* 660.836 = 0.200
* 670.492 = 0.159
